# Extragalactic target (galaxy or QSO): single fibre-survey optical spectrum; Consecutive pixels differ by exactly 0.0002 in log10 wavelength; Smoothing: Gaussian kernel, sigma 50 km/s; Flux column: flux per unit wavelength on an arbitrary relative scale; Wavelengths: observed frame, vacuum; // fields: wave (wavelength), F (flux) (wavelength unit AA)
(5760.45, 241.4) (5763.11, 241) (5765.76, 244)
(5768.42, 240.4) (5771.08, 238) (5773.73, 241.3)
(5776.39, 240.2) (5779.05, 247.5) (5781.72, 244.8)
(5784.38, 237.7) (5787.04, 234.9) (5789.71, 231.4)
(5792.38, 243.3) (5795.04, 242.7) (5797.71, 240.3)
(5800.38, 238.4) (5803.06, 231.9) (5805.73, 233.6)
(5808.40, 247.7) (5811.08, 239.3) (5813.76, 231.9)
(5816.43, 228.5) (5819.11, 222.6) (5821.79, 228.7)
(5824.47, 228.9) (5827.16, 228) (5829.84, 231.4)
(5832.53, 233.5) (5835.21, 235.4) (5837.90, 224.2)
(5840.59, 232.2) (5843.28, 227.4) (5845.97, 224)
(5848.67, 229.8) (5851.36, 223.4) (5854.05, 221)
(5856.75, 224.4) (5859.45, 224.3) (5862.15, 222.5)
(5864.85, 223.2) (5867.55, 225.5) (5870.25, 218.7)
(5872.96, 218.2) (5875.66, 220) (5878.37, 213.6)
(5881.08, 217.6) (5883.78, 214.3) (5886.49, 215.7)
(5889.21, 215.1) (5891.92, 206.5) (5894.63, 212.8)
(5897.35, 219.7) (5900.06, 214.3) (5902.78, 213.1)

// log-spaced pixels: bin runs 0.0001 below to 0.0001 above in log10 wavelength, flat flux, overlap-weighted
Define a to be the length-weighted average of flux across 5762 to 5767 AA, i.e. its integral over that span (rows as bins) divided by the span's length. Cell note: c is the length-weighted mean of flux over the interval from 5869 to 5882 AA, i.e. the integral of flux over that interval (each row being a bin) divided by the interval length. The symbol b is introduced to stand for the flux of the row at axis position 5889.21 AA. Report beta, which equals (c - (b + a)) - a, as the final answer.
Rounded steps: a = 243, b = 215.1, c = 218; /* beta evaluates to -483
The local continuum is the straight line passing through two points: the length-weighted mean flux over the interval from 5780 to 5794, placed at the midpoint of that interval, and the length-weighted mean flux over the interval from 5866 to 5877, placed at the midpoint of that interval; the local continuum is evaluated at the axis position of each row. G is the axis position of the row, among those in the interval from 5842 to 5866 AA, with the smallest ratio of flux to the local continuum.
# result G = 5854.05 AA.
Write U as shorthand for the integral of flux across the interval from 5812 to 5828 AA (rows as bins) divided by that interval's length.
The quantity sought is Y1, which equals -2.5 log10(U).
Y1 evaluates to -5.90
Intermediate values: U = 228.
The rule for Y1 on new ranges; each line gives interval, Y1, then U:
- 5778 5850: -5.92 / 234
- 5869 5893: -5.83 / 216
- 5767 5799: -5.95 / 240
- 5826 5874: -5.89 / 226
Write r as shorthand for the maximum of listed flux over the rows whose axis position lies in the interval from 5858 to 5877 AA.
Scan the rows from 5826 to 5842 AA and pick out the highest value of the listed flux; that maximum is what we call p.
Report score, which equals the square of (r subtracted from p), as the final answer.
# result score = 98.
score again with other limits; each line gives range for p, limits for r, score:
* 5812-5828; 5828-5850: 12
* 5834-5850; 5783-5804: 62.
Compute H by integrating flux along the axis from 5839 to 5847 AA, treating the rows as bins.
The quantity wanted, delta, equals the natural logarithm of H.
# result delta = 7.51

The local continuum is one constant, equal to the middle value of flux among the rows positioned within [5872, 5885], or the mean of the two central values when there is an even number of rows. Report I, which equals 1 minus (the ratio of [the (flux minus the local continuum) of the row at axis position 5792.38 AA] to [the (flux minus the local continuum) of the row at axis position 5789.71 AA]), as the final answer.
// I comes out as -0.9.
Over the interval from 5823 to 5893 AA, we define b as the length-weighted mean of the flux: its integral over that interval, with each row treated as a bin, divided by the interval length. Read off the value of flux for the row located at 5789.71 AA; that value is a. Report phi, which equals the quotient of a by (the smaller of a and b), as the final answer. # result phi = 1.04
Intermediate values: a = 231.4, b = 223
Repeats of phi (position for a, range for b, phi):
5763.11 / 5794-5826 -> 1.03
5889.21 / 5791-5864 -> 1.00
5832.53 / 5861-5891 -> 1.07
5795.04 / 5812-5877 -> 1.07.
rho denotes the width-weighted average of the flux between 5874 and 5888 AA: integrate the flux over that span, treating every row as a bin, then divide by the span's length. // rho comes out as 216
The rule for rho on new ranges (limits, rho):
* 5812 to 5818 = 231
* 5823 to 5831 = 229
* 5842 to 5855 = 225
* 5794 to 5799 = 241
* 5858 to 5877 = 222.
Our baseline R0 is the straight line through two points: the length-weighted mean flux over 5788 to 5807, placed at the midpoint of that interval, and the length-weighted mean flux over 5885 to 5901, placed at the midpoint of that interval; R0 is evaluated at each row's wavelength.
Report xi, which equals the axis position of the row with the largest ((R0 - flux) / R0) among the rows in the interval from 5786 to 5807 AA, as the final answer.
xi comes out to 5789.71 AA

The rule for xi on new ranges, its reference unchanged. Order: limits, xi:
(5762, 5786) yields 5771.08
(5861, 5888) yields 5878.37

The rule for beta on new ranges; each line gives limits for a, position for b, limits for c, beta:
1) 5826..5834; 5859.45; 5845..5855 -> -462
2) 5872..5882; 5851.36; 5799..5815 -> -421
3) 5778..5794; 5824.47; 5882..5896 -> -496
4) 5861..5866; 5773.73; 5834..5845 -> -458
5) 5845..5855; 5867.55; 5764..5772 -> -434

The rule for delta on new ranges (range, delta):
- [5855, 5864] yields 7.61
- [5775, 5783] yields 7.58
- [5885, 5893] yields 7.44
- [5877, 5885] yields 7.45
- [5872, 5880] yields 7.46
